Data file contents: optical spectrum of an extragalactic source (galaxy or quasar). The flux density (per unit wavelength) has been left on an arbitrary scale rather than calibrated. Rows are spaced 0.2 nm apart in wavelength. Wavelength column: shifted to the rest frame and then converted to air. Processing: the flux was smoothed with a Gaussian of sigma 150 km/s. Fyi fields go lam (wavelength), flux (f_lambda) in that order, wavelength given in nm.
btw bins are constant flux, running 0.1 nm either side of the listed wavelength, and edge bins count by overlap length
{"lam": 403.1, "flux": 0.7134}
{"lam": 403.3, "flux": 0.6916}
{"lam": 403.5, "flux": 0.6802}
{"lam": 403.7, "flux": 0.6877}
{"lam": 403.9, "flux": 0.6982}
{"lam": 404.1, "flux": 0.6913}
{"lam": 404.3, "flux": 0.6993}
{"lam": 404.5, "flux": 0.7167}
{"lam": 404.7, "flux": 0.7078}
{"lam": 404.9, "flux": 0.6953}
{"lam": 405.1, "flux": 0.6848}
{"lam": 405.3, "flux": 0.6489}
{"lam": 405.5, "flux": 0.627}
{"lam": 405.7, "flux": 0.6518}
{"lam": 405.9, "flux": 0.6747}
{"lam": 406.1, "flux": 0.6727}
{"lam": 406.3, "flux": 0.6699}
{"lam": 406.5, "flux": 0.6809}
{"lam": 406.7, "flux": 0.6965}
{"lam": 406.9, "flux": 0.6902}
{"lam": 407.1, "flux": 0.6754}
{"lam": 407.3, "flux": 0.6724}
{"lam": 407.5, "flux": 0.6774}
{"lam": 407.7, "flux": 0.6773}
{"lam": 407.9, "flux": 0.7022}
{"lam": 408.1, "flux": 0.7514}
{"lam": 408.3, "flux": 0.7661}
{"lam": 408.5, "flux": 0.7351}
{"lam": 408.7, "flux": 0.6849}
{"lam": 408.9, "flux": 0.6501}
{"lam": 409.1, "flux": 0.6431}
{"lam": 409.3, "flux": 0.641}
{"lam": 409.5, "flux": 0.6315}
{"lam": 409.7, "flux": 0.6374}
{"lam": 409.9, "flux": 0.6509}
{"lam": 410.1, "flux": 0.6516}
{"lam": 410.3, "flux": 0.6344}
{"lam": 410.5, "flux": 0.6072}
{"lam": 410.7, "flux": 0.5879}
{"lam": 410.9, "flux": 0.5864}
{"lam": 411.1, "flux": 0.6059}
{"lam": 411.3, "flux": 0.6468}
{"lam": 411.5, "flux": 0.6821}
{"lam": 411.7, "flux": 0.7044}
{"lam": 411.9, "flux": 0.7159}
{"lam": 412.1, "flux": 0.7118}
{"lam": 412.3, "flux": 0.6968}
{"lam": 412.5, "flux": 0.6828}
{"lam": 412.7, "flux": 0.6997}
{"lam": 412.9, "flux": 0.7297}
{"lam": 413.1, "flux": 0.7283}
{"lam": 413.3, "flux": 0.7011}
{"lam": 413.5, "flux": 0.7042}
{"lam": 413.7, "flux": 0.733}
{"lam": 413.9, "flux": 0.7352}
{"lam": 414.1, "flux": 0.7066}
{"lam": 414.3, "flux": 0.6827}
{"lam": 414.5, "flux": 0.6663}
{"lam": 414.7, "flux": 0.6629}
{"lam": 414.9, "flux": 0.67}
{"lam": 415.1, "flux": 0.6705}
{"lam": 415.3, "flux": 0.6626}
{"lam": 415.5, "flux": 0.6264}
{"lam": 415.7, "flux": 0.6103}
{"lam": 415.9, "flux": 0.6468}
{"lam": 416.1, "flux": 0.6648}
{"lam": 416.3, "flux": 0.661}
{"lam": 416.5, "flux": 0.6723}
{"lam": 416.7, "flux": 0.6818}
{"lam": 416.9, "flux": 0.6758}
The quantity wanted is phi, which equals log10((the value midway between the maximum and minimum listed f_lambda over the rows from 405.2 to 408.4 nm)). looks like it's -0.157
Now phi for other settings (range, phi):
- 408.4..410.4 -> -0.165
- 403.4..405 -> -0.156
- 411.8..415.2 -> -0.155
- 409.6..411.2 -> -0.208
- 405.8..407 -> -0.165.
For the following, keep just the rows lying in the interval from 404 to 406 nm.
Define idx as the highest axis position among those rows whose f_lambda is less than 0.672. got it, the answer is 405.7 nm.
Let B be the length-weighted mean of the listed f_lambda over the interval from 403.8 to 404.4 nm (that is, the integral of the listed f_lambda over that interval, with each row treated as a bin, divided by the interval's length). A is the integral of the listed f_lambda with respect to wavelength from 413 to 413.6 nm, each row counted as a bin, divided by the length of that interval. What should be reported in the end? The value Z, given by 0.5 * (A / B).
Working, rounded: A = 0.71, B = 0.6963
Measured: 0.51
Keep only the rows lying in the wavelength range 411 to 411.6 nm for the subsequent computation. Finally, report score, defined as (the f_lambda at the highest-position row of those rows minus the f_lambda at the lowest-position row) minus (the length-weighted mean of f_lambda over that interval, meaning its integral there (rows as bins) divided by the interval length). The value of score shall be -0.57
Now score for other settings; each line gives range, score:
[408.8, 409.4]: -0.65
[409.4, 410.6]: -0.66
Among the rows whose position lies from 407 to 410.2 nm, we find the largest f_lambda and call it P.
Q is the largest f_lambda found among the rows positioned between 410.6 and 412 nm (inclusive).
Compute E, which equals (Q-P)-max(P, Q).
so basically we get -0.82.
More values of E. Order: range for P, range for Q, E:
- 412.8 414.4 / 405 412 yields -0.74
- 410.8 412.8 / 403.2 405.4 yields -0.72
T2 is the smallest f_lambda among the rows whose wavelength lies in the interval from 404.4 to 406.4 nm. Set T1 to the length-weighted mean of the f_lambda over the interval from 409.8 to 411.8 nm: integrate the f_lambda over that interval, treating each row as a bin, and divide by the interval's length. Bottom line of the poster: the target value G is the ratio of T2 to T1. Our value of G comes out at 0.99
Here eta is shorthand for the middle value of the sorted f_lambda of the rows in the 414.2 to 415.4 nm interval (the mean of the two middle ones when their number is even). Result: 0.668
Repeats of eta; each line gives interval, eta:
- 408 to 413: 0.652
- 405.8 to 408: 0.677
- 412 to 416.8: 0.682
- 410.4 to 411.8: 0.607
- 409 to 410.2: 0.642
